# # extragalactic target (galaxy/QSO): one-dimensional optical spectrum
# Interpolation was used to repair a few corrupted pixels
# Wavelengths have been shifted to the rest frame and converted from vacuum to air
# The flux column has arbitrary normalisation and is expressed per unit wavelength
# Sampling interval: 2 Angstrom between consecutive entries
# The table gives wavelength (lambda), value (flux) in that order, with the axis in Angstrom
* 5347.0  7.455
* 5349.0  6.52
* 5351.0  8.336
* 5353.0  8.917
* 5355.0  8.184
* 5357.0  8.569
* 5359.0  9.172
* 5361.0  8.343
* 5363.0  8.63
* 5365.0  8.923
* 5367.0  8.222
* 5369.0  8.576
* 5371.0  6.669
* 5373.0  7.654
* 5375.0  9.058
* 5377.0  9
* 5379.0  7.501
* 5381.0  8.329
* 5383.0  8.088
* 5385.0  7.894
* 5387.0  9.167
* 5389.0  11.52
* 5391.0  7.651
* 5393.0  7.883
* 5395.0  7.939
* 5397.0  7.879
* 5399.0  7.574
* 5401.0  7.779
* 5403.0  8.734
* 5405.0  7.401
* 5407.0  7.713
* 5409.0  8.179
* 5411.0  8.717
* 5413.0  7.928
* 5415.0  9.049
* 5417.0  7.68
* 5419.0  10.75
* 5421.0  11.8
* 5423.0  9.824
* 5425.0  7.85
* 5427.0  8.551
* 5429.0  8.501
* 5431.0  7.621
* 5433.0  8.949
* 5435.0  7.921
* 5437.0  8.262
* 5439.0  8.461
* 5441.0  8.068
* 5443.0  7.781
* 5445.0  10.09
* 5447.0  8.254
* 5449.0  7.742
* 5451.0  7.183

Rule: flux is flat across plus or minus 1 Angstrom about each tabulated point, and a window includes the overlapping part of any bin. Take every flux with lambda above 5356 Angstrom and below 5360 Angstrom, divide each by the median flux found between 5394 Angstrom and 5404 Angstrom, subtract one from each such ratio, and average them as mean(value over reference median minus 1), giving 0.13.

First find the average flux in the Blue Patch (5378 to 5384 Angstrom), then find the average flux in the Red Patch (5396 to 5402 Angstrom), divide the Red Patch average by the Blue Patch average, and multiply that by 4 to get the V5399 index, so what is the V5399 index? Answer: 3.89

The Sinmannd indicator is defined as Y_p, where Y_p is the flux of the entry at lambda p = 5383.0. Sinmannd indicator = 8.088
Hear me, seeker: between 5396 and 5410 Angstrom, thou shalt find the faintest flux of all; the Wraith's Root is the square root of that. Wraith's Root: 2.72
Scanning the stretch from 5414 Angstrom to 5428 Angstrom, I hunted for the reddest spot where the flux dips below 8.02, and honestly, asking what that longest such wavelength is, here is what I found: 5425.0 Angstrom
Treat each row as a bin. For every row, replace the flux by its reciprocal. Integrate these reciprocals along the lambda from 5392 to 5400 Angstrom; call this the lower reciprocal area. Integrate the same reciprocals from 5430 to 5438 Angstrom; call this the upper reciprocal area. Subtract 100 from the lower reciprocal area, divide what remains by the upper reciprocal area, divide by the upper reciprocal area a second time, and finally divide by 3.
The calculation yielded -34.3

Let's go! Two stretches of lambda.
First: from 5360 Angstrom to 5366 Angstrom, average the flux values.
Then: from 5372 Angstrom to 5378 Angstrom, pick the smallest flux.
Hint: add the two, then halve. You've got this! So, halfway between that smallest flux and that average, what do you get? 8.14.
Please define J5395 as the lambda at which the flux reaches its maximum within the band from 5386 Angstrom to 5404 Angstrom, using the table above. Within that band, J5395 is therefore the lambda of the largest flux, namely 5389.0 Angstrom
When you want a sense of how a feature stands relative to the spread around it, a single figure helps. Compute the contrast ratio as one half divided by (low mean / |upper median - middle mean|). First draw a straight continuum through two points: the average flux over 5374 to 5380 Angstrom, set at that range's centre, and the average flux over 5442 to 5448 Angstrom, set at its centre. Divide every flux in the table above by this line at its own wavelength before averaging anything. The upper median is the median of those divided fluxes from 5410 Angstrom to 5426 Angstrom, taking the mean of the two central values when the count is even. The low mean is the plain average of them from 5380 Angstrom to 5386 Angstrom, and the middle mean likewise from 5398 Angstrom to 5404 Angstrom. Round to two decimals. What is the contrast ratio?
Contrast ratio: 0.05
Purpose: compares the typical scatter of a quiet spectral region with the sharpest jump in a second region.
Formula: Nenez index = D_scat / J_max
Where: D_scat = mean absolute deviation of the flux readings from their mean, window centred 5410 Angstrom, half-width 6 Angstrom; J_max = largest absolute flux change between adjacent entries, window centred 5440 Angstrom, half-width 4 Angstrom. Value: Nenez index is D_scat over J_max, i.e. 1.2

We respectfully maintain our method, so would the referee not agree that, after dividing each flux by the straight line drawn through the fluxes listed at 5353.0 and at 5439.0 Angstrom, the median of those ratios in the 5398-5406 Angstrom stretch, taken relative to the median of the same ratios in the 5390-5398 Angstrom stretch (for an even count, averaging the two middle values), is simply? 0.98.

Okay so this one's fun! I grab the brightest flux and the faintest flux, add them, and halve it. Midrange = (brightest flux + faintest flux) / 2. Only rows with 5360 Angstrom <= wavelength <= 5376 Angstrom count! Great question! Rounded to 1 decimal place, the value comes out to 7.9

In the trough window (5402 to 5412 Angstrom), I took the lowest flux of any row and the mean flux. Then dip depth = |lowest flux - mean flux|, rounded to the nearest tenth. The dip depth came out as 0.7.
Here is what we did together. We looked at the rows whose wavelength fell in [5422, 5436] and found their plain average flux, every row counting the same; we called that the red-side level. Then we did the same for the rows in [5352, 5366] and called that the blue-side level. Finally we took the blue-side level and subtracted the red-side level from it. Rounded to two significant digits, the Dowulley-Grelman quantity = 0.22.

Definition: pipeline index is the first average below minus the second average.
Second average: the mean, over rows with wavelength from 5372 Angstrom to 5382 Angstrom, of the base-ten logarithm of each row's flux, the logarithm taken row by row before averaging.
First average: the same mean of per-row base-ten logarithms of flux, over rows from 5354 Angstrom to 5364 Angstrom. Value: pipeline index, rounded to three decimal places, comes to 0.015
